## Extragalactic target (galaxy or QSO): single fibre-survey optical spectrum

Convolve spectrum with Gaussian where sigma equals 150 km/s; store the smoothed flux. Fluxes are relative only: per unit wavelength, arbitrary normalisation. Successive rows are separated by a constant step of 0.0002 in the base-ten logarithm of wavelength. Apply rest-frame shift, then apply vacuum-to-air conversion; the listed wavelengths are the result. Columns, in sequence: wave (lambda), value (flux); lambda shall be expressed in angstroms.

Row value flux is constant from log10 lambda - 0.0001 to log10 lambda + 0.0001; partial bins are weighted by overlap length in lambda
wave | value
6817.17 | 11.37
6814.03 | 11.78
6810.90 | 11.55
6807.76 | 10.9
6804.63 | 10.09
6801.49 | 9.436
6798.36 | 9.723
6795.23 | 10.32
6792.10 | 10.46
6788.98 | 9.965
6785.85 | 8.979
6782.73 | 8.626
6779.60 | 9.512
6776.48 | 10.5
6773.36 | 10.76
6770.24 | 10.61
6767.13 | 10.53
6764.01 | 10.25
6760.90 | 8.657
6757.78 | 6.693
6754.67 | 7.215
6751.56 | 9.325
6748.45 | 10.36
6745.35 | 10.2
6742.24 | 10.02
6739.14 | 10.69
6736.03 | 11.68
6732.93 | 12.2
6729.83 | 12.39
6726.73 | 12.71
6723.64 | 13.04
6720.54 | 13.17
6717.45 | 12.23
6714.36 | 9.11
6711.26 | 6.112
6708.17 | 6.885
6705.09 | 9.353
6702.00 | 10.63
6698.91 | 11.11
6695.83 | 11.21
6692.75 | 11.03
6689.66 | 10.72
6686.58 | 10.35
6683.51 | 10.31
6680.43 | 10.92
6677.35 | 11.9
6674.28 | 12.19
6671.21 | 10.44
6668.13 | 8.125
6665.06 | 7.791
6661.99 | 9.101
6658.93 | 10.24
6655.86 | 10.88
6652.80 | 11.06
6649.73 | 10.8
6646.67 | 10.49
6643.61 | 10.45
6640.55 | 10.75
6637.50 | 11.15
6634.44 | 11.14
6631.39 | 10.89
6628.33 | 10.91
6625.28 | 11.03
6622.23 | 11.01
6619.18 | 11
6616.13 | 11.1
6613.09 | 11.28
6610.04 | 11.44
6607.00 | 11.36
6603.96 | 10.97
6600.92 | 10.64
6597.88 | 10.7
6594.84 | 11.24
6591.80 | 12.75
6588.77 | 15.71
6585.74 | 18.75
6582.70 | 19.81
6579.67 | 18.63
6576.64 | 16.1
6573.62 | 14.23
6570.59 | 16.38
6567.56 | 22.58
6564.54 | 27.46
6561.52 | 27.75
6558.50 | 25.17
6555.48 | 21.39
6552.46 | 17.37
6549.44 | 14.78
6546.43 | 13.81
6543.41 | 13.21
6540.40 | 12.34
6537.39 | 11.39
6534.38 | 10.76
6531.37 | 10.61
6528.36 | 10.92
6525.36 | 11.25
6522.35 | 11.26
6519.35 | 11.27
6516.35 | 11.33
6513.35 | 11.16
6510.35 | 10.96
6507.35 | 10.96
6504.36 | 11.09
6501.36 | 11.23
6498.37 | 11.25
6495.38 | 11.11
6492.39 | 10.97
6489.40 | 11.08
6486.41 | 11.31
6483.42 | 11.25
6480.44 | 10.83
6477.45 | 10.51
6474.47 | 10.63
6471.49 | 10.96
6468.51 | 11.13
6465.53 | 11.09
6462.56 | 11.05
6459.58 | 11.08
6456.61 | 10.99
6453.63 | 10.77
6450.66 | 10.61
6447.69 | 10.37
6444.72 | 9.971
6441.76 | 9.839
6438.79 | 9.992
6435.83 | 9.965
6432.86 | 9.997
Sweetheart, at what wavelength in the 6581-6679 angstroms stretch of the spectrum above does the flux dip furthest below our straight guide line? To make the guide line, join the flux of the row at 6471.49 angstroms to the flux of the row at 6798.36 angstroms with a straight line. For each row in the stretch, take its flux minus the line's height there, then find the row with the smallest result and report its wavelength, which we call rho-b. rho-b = 6665.06 angstroms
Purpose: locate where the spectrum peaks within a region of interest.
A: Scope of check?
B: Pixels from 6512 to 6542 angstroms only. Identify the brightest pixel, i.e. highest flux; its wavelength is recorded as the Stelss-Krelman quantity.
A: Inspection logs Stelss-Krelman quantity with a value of 6540.40 angstroms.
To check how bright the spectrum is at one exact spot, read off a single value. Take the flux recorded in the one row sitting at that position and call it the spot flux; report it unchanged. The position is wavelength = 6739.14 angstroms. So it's 10.69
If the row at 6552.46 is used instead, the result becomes 17.37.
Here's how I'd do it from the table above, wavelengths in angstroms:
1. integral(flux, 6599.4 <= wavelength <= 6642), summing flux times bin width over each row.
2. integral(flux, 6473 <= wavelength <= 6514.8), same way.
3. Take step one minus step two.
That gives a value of 10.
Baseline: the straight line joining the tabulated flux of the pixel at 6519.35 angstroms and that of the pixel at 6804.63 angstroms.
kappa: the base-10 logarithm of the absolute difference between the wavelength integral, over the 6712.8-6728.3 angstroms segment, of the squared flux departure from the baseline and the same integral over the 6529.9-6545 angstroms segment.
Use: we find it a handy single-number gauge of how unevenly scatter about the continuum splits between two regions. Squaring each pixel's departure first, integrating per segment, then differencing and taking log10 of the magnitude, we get 1.8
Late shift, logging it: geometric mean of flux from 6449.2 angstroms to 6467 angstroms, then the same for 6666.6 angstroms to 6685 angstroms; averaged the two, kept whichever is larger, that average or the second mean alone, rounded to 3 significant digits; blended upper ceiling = 10.7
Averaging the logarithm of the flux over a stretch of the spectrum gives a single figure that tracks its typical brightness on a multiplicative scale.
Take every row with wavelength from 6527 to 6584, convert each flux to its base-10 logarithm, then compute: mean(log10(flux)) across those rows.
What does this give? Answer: 1.21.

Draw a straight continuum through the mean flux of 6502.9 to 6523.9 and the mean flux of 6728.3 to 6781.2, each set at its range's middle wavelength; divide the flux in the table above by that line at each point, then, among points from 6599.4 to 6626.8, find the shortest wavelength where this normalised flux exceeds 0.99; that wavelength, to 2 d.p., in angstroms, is 6603.96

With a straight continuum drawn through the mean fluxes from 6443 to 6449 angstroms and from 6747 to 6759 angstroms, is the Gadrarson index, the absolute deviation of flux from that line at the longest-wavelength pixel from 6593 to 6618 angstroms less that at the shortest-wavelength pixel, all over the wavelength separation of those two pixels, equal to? 0.00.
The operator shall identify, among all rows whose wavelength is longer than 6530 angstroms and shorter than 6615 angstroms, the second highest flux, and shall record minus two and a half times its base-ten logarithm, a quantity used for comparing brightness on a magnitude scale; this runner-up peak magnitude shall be -3.60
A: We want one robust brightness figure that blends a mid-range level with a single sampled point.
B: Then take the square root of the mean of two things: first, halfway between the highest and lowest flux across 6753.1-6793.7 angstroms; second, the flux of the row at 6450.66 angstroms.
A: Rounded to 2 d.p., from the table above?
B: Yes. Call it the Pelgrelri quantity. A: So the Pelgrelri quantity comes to 3.11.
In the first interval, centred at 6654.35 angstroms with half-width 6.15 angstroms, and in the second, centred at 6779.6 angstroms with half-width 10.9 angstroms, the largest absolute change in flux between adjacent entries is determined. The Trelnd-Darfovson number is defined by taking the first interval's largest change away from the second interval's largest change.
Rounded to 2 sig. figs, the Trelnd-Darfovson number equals 0.35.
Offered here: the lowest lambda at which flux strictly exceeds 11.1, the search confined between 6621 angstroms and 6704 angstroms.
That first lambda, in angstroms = 6634.44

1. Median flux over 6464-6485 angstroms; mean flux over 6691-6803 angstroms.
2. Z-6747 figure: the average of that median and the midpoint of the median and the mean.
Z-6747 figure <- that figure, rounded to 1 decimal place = 10.8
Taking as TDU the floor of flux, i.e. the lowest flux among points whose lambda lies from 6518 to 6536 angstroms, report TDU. 10.61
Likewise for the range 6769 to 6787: 8.626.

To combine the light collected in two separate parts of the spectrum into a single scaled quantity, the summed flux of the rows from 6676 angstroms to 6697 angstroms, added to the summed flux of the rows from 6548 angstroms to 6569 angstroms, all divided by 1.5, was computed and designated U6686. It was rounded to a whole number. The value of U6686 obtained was 155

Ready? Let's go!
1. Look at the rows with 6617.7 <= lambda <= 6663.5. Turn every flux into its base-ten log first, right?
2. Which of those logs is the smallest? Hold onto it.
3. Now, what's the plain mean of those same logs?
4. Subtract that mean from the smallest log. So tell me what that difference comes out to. -0.07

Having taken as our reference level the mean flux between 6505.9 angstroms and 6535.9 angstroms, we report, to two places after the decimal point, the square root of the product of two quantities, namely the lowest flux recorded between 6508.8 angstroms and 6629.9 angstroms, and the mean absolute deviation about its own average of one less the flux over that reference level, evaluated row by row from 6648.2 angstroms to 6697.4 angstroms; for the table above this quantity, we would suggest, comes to 0.90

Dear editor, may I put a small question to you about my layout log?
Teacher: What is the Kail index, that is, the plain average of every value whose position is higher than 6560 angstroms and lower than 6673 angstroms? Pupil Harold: 13.1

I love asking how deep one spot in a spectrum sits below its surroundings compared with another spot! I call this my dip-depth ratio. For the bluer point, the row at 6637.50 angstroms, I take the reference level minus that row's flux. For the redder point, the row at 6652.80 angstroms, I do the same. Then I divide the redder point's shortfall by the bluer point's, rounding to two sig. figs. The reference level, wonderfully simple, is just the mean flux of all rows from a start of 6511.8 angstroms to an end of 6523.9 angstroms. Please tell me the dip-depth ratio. 1.9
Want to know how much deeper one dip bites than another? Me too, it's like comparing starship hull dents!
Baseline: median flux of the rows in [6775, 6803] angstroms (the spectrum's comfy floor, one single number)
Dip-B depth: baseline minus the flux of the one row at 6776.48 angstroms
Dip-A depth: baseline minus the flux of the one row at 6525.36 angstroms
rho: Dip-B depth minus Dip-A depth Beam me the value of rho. 1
